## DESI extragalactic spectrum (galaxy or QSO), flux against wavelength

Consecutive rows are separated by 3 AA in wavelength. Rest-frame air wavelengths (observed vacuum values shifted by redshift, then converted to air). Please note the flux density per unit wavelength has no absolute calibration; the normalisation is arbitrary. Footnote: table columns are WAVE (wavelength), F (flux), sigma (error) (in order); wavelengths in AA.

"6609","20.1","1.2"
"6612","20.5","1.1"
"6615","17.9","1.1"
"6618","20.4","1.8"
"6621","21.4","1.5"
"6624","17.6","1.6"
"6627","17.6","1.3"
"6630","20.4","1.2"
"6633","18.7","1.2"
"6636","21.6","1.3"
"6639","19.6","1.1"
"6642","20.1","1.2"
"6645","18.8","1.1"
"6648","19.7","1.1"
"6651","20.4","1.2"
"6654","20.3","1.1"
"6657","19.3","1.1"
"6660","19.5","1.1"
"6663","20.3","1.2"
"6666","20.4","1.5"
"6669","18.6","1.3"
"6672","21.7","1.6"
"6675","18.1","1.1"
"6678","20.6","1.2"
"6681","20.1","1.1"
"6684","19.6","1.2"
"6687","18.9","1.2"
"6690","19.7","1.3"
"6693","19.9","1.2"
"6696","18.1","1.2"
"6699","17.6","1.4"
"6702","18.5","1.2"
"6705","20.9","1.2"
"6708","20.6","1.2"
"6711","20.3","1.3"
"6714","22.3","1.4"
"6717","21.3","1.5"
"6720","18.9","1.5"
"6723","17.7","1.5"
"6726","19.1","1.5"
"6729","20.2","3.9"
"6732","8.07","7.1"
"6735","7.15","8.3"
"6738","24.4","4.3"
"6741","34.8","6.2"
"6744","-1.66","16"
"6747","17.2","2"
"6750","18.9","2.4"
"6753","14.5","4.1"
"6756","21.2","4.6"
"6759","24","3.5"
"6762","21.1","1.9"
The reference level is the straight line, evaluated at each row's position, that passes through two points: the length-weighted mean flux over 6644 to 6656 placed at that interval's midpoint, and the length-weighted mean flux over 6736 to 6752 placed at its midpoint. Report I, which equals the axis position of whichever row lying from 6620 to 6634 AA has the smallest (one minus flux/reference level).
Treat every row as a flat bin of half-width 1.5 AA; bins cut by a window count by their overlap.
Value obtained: 6621 AA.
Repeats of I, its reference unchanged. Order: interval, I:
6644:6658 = 6651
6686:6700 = 6693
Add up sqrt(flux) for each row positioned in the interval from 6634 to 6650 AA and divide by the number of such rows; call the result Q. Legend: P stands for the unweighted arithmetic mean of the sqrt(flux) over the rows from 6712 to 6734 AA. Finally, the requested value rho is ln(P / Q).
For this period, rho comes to -0.055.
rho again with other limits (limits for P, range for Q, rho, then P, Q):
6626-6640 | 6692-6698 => 0.015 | 4.42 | 4.36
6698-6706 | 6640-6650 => -0.014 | 4.36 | 4.42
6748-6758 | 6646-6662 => -0.046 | 4.25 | 4.45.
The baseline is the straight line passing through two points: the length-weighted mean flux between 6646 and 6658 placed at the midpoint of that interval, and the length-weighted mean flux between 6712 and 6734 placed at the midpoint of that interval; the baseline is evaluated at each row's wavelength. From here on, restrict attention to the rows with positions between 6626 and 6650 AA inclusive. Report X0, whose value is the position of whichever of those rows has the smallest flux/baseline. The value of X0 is 6627 AA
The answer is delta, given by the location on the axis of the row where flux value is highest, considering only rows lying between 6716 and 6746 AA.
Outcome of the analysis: 6741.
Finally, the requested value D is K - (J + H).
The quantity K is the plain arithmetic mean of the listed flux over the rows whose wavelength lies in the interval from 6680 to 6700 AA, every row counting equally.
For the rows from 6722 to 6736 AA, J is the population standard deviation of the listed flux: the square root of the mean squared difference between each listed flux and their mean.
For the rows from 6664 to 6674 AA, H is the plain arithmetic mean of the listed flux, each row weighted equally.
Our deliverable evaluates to -6.7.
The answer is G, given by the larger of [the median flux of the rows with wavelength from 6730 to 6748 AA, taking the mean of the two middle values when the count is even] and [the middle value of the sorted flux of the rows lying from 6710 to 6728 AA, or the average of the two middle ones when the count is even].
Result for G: 19.7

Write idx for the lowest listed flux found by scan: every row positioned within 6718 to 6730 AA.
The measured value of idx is 17.7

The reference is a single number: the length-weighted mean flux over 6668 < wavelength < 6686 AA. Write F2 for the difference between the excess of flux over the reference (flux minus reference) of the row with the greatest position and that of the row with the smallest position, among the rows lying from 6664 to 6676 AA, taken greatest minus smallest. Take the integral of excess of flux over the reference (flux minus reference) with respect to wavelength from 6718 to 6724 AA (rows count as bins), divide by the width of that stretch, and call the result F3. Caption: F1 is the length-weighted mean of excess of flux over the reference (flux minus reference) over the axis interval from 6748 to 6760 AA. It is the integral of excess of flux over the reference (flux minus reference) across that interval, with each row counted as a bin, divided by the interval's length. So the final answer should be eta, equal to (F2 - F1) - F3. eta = -1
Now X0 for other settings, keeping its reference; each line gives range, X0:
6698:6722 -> 6699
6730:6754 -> 6744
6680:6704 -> 6699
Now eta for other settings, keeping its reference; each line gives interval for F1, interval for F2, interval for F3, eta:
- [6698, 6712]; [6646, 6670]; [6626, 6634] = 0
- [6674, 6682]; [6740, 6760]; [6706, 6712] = -11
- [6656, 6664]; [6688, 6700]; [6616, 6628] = -1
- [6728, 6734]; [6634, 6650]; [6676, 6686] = 5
